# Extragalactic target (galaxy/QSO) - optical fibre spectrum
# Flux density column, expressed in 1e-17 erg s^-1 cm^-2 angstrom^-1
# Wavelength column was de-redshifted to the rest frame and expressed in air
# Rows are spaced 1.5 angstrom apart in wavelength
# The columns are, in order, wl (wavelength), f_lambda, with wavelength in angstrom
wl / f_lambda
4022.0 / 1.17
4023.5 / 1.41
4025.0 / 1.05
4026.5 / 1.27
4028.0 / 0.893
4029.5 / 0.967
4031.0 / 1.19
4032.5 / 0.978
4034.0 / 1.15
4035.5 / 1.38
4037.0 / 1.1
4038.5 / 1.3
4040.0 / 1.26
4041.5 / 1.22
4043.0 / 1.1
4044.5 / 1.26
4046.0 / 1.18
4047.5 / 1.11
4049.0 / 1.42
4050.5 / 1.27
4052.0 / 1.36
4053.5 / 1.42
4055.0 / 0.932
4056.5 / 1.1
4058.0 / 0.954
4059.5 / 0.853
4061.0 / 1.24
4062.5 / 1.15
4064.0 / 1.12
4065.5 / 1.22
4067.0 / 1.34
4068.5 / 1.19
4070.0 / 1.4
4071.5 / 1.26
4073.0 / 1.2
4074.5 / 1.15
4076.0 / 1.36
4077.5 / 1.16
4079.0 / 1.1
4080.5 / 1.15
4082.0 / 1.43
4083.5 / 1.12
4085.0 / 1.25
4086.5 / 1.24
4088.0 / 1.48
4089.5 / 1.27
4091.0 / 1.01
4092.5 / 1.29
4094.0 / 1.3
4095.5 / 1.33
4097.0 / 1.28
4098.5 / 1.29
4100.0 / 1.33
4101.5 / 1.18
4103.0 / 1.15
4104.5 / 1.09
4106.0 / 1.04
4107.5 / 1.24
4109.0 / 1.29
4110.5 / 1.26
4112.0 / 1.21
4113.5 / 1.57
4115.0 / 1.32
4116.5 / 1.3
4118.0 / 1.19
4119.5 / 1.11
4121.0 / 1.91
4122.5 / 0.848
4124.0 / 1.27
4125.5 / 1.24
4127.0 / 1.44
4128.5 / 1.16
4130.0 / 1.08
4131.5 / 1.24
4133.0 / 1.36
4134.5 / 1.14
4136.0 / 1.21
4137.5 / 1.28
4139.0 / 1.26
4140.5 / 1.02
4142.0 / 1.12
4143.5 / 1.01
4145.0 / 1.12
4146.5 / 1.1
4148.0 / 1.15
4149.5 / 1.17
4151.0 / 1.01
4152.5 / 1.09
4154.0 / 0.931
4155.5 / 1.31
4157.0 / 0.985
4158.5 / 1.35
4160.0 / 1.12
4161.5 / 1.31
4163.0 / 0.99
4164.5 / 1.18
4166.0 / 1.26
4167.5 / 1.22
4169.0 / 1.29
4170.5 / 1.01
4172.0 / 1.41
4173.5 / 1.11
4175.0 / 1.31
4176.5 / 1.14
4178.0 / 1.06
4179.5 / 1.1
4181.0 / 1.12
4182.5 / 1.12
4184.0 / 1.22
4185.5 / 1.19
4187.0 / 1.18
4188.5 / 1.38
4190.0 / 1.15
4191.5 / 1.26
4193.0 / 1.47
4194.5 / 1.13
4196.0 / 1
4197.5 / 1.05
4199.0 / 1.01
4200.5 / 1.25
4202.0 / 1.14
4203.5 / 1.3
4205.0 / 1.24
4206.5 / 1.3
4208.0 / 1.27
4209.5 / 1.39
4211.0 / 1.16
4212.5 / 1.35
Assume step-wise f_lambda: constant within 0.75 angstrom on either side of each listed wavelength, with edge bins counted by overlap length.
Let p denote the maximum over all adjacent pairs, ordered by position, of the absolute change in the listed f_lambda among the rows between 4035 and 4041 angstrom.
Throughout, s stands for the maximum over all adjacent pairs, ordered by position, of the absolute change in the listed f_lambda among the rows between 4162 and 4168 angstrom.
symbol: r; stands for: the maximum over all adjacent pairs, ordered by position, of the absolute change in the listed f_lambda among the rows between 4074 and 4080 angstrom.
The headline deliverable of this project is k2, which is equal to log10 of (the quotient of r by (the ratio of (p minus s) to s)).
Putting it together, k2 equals -0.4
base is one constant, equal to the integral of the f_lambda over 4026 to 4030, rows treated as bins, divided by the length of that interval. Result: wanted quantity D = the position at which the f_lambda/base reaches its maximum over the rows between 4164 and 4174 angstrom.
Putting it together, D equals 4172.0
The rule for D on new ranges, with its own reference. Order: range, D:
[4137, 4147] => 4137.5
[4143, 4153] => 4149.5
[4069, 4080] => 4070.0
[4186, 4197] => 4193.0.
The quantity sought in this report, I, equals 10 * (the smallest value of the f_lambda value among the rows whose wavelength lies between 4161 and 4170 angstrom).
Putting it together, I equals 9.9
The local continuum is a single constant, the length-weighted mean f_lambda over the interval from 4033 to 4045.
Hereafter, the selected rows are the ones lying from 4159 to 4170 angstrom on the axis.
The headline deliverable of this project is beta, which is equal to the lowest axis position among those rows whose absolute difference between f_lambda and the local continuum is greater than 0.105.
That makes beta 4163.0 angstrom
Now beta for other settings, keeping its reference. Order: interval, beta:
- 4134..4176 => 4140.5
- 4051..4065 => 4052.0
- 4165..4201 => 4170.5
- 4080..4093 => 4082.0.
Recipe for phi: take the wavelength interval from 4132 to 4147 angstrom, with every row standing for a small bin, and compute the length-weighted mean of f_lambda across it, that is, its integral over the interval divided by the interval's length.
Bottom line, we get 1.16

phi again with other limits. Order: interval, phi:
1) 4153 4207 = 1.18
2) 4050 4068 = 1.16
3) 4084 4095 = 1.26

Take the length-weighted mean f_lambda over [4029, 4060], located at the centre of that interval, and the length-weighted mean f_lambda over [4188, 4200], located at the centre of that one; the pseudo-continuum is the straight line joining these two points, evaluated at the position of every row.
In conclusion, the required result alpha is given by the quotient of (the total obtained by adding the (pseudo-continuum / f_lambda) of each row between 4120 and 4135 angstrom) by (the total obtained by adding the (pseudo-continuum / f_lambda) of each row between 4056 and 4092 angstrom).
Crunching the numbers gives 0.4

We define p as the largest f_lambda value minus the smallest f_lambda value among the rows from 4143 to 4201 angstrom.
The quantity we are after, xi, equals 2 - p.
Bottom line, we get 1.5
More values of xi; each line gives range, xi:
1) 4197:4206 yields 1.7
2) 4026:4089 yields 1.4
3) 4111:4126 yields 0.9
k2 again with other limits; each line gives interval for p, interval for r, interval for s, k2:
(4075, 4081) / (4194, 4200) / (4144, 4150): -1.4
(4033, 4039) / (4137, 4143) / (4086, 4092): 0.5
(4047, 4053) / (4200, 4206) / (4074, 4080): -0.5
